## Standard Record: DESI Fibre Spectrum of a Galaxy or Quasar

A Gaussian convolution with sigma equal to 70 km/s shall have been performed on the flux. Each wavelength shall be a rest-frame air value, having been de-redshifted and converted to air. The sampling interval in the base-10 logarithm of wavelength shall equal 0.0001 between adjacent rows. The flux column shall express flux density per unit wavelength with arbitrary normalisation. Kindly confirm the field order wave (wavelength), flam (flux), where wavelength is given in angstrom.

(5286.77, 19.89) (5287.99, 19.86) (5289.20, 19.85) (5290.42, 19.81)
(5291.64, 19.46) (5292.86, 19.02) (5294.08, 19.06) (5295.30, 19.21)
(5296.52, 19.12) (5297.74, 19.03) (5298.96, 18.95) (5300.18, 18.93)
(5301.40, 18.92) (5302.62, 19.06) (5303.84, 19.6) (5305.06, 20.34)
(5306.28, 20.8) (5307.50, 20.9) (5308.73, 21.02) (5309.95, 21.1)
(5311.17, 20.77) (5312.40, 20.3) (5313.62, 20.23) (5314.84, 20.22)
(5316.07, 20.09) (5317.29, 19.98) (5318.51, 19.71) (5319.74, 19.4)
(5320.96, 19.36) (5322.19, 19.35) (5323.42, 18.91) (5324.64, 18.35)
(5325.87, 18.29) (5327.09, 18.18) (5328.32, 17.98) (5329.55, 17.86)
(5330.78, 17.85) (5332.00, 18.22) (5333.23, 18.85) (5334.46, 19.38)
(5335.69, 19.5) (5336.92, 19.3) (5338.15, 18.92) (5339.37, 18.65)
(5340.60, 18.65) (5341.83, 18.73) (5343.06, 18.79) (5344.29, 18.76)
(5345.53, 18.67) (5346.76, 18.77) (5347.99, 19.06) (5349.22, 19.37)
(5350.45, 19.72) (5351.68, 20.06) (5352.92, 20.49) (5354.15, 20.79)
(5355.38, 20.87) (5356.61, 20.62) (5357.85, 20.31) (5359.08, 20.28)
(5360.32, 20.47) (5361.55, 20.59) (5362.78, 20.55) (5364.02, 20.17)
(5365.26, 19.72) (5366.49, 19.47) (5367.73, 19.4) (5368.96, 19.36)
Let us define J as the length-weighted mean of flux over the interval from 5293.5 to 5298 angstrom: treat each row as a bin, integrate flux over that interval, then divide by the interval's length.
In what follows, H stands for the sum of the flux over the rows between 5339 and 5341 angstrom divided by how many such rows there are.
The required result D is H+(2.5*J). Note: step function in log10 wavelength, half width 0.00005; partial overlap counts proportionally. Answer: 66.4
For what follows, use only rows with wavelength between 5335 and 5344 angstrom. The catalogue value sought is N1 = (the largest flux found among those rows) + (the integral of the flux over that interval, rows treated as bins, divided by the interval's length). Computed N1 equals 38.4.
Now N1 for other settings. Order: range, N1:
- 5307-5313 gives 41.9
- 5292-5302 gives 38.2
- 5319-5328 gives 38.2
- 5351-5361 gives 41.4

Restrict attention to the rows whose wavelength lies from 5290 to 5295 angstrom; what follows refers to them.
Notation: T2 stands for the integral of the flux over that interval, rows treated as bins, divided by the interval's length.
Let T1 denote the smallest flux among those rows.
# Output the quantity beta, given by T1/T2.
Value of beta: 0.99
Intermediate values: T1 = 19.02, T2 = 19.3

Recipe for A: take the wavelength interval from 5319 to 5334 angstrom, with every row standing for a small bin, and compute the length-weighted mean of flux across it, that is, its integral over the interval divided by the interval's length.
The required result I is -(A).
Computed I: -18.6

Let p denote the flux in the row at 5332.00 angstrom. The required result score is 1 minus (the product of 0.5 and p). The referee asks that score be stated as -8.11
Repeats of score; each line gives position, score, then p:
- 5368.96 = -8.68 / 19.36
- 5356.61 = -9.31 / 20.62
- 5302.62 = -8.53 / 19.06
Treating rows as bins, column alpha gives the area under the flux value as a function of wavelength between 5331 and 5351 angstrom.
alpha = 379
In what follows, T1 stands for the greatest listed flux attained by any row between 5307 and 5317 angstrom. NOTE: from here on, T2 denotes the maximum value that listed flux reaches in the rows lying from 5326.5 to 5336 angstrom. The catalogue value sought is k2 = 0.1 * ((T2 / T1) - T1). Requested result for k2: -2.02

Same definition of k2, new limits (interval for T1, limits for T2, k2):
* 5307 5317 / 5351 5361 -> -2.01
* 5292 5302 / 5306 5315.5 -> -1.81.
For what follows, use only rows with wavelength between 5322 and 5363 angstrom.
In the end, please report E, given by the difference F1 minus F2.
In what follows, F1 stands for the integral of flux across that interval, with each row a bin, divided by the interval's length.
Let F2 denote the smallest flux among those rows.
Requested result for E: 1.4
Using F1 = 19.3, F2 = 17.85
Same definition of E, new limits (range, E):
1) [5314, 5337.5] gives 1.1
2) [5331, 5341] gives 0.7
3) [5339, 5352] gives 0.4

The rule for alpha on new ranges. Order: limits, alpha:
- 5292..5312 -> 395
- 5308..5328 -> 394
